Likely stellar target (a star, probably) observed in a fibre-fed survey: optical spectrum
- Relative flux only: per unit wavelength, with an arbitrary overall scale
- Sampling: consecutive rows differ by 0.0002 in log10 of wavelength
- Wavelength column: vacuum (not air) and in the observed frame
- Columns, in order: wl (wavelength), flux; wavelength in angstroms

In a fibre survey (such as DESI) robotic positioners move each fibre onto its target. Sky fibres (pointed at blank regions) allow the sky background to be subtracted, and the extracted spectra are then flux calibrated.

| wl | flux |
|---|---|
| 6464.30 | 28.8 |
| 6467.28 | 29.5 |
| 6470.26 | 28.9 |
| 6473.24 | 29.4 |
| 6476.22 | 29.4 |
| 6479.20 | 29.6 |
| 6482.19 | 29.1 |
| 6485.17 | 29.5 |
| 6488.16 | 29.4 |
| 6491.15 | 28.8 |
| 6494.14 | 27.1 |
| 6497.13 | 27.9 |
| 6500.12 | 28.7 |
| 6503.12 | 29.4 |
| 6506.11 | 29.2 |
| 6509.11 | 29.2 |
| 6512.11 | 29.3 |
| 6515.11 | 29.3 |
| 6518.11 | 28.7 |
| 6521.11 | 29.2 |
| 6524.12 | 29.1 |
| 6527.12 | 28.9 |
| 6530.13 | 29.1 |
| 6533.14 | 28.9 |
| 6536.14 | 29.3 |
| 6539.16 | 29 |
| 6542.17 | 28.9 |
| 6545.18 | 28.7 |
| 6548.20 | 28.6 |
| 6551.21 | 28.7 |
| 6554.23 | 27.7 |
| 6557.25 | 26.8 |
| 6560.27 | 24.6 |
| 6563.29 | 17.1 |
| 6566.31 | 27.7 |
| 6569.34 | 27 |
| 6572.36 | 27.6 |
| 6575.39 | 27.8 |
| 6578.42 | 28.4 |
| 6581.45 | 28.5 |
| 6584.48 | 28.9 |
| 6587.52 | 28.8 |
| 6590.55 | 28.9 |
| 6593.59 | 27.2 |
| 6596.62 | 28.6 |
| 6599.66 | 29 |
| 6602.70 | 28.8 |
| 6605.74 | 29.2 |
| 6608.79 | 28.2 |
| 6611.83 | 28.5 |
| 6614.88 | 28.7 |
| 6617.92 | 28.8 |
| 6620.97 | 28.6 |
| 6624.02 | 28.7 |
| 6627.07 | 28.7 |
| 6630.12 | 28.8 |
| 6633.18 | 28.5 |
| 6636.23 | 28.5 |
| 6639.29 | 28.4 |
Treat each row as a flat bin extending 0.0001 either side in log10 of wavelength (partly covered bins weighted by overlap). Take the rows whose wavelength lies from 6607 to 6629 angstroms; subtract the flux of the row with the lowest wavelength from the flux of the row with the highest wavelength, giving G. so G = 0.5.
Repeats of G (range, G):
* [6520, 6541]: -0.2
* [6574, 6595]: -0.6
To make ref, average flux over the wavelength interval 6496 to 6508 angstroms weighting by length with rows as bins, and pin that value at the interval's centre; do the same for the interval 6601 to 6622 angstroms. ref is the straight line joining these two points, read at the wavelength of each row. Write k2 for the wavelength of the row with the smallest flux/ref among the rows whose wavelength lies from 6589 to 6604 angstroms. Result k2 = 6593.59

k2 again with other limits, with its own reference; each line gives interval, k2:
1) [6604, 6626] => 6608.79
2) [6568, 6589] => 6569.34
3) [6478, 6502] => 6494.14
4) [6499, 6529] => 6500.12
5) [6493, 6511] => 6494.14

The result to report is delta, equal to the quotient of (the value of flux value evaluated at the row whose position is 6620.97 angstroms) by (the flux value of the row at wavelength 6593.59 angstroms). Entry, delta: 1.05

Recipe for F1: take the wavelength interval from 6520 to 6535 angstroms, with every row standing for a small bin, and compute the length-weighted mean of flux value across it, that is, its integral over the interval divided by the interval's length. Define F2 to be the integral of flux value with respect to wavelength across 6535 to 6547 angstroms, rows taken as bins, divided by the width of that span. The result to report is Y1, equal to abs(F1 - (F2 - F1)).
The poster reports 29.2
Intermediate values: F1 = 29.0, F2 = 28.9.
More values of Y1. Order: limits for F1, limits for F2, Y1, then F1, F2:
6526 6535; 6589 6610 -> 29.4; 29.0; 28.6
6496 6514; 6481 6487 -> 28.6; 29.0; 29.3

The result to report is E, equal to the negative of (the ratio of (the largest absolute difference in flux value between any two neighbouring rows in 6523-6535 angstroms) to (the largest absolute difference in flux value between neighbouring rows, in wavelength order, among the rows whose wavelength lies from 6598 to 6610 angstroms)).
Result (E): 0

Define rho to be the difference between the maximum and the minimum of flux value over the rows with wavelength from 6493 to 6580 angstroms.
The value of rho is 12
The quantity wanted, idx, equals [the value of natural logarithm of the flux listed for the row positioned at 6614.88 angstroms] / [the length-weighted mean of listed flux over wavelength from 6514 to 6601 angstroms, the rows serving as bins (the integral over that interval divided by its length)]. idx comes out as 0.120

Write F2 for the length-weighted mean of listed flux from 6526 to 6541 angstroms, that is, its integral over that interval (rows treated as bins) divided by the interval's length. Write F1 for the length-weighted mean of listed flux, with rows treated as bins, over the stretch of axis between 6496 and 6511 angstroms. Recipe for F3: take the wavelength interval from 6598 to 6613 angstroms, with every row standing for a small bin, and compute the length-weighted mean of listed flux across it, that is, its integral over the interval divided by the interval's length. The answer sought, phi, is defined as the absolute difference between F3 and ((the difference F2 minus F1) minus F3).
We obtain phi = 57.4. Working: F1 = 28.9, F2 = 29.0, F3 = 28.74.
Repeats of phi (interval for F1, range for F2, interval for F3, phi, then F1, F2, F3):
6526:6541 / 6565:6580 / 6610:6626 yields 58.7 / 29.0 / 27.7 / 28.66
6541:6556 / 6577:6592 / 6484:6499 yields 56.8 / 28.5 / 28.7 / 28.52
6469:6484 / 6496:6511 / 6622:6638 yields 57.7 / 29.3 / 28.9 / 28.63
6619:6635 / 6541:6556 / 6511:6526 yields 58.4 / 28.7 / 28.5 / 29.11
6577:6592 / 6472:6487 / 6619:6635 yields 56.6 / 28.7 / 29.4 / 28.66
